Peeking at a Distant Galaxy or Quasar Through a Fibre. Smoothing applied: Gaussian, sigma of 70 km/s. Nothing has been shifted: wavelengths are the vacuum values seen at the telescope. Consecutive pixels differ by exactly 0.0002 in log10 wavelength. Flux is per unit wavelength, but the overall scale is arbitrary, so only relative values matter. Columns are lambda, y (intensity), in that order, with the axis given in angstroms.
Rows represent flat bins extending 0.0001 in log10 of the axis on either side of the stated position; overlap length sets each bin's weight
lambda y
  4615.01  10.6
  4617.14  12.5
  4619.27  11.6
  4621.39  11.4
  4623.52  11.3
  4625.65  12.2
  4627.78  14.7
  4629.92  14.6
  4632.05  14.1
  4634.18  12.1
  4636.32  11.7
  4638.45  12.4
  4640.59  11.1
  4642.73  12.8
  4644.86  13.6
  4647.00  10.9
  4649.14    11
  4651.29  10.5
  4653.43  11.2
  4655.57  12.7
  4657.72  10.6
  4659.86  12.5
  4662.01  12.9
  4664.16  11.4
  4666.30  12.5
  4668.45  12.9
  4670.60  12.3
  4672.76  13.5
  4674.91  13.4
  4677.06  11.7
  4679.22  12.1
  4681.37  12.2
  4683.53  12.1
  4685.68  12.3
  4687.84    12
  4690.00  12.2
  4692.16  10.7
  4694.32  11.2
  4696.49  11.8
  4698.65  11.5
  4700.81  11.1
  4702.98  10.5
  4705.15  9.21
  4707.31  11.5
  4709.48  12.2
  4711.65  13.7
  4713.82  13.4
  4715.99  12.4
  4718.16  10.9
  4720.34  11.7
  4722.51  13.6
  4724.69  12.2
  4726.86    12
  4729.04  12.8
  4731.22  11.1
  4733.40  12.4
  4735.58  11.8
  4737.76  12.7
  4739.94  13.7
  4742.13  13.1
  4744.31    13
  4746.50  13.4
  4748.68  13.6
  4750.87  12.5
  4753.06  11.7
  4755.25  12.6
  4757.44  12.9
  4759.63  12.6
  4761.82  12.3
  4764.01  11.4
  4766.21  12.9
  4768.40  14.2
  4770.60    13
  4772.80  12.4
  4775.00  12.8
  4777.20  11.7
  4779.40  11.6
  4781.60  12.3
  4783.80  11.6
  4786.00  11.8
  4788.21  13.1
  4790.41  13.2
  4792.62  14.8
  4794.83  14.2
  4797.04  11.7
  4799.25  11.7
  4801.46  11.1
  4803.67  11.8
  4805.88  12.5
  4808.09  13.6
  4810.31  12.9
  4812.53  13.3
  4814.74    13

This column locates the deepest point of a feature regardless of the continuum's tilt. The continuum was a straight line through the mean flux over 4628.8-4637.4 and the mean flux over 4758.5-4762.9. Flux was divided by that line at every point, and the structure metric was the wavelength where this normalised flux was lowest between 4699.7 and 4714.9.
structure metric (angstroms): 4705.15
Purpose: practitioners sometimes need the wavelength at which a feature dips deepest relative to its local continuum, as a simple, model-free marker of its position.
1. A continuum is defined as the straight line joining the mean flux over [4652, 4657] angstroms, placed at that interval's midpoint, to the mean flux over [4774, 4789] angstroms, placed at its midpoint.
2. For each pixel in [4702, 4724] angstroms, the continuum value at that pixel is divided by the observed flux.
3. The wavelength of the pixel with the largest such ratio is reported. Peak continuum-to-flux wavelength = 4705.15 angstroms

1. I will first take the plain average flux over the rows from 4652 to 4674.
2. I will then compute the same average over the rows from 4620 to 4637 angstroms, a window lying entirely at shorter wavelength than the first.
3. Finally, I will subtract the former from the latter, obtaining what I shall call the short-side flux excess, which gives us 0.5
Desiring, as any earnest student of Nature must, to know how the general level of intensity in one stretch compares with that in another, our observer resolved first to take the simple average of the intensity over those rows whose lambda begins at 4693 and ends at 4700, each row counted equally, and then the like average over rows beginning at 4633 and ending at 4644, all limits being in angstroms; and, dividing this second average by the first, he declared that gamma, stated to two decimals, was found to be 1.05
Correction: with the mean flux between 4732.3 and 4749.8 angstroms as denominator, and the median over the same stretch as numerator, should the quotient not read 1.01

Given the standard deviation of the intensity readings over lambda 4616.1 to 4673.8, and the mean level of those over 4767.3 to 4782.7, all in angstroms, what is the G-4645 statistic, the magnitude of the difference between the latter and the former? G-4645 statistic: 11.4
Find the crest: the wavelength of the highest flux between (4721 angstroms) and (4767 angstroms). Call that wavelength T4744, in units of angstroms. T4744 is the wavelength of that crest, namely 4739.94 angstroms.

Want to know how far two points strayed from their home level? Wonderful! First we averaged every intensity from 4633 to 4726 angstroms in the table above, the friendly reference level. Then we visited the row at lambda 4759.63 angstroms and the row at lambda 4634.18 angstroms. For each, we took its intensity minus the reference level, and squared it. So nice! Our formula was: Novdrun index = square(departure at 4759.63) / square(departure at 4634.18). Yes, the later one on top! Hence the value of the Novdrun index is 21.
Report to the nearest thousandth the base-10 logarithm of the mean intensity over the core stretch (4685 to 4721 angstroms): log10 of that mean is 1.067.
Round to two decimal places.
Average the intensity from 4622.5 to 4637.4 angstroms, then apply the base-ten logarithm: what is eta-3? 1.11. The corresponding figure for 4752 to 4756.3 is 1.08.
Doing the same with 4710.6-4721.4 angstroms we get 1.09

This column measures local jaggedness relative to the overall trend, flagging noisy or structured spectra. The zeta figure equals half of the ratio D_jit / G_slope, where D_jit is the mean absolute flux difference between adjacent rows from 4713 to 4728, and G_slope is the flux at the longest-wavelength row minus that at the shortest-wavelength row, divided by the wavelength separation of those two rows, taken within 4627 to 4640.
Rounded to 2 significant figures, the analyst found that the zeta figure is -2.6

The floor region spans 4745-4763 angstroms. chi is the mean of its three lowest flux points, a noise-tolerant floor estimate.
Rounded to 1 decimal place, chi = 12.2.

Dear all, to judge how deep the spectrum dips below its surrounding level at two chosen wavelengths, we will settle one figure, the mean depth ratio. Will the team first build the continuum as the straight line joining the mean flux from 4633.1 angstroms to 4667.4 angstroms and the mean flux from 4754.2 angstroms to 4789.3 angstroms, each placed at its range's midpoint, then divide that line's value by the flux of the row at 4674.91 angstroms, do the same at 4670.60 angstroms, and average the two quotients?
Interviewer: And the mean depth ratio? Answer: 0.93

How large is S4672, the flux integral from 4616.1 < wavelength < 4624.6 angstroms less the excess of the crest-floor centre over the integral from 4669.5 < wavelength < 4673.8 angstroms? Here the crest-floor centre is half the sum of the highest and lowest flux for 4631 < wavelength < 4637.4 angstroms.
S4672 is 142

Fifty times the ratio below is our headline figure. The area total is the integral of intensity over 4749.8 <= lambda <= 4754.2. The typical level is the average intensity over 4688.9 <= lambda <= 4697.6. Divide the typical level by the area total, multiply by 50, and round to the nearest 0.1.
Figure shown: 10.8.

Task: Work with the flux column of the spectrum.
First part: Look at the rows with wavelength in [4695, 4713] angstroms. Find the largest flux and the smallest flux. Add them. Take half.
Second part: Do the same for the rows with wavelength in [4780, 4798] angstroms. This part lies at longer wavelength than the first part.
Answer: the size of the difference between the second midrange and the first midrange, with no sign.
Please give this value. 1.7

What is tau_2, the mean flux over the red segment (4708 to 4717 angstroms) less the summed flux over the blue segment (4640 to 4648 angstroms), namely -35.5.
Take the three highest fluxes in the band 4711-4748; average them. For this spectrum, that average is 13.7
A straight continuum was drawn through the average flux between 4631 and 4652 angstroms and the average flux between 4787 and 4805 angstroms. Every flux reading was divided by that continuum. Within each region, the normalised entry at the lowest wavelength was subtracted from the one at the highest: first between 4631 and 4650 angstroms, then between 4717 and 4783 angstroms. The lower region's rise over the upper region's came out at -2.9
